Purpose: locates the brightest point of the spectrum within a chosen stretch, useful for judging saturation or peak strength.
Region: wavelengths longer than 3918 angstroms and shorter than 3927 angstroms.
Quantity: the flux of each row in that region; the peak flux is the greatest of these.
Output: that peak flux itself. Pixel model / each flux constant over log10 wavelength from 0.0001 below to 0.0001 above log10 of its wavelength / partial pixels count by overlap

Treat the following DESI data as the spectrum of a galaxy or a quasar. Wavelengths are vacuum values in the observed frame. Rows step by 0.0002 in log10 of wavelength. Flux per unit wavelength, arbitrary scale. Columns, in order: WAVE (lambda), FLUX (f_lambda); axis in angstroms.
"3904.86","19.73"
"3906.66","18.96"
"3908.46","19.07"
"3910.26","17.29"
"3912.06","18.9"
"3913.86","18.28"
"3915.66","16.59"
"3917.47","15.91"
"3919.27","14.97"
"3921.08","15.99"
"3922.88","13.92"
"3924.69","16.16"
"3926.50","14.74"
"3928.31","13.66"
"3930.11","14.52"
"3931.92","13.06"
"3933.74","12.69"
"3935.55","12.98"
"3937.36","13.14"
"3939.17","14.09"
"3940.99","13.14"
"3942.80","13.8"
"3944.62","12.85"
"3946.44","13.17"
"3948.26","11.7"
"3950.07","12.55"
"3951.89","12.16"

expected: 16.16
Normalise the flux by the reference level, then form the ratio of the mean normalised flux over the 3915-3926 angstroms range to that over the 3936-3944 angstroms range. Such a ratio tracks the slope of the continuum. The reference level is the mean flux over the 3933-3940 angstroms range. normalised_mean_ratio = 1.15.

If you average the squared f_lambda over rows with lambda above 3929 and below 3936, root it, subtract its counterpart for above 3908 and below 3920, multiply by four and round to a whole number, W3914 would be -16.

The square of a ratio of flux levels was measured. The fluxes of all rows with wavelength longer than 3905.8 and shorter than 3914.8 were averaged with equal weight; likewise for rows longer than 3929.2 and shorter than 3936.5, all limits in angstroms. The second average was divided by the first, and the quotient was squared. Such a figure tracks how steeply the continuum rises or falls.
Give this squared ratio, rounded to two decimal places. 0.52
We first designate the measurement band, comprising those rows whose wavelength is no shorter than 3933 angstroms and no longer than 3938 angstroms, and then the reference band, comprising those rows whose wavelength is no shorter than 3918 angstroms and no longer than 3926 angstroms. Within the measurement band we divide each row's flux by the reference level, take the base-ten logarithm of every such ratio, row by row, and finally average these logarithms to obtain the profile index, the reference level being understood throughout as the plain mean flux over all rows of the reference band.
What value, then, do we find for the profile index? -0.07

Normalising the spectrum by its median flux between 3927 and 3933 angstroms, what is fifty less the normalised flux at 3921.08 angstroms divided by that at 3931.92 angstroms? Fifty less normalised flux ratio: 48.8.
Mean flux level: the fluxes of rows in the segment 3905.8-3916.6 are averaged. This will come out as 18.2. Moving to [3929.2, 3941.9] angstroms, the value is 13.4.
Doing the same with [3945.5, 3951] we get 12.5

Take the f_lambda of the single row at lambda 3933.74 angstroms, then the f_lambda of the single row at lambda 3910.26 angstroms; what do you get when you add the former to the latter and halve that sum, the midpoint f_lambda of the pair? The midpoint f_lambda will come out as 15.0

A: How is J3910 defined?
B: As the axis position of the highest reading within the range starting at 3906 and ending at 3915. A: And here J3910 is 3908.46 angstroms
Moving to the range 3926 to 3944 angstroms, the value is 3926.50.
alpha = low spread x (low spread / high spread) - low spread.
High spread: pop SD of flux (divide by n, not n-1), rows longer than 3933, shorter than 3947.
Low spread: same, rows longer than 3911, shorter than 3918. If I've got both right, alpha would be 2.1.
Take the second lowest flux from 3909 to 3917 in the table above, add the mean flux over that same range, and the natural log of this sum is 3.56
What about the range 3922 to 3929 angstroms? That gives 3.35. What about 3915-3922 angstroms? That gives 3.46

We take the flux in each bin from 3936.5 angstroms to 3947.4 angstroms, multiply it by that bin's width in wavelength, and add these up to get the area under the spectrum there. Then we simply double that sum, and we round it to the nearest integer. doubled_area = 291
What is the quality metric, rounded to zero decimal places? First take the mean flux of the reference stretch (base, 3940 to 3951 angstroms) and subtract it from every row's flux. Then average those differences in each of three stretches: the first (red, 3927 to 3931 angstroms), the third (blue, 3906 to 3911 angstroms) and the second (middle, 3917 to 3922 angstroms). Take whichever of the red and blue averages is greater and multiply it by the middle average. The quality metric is 15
